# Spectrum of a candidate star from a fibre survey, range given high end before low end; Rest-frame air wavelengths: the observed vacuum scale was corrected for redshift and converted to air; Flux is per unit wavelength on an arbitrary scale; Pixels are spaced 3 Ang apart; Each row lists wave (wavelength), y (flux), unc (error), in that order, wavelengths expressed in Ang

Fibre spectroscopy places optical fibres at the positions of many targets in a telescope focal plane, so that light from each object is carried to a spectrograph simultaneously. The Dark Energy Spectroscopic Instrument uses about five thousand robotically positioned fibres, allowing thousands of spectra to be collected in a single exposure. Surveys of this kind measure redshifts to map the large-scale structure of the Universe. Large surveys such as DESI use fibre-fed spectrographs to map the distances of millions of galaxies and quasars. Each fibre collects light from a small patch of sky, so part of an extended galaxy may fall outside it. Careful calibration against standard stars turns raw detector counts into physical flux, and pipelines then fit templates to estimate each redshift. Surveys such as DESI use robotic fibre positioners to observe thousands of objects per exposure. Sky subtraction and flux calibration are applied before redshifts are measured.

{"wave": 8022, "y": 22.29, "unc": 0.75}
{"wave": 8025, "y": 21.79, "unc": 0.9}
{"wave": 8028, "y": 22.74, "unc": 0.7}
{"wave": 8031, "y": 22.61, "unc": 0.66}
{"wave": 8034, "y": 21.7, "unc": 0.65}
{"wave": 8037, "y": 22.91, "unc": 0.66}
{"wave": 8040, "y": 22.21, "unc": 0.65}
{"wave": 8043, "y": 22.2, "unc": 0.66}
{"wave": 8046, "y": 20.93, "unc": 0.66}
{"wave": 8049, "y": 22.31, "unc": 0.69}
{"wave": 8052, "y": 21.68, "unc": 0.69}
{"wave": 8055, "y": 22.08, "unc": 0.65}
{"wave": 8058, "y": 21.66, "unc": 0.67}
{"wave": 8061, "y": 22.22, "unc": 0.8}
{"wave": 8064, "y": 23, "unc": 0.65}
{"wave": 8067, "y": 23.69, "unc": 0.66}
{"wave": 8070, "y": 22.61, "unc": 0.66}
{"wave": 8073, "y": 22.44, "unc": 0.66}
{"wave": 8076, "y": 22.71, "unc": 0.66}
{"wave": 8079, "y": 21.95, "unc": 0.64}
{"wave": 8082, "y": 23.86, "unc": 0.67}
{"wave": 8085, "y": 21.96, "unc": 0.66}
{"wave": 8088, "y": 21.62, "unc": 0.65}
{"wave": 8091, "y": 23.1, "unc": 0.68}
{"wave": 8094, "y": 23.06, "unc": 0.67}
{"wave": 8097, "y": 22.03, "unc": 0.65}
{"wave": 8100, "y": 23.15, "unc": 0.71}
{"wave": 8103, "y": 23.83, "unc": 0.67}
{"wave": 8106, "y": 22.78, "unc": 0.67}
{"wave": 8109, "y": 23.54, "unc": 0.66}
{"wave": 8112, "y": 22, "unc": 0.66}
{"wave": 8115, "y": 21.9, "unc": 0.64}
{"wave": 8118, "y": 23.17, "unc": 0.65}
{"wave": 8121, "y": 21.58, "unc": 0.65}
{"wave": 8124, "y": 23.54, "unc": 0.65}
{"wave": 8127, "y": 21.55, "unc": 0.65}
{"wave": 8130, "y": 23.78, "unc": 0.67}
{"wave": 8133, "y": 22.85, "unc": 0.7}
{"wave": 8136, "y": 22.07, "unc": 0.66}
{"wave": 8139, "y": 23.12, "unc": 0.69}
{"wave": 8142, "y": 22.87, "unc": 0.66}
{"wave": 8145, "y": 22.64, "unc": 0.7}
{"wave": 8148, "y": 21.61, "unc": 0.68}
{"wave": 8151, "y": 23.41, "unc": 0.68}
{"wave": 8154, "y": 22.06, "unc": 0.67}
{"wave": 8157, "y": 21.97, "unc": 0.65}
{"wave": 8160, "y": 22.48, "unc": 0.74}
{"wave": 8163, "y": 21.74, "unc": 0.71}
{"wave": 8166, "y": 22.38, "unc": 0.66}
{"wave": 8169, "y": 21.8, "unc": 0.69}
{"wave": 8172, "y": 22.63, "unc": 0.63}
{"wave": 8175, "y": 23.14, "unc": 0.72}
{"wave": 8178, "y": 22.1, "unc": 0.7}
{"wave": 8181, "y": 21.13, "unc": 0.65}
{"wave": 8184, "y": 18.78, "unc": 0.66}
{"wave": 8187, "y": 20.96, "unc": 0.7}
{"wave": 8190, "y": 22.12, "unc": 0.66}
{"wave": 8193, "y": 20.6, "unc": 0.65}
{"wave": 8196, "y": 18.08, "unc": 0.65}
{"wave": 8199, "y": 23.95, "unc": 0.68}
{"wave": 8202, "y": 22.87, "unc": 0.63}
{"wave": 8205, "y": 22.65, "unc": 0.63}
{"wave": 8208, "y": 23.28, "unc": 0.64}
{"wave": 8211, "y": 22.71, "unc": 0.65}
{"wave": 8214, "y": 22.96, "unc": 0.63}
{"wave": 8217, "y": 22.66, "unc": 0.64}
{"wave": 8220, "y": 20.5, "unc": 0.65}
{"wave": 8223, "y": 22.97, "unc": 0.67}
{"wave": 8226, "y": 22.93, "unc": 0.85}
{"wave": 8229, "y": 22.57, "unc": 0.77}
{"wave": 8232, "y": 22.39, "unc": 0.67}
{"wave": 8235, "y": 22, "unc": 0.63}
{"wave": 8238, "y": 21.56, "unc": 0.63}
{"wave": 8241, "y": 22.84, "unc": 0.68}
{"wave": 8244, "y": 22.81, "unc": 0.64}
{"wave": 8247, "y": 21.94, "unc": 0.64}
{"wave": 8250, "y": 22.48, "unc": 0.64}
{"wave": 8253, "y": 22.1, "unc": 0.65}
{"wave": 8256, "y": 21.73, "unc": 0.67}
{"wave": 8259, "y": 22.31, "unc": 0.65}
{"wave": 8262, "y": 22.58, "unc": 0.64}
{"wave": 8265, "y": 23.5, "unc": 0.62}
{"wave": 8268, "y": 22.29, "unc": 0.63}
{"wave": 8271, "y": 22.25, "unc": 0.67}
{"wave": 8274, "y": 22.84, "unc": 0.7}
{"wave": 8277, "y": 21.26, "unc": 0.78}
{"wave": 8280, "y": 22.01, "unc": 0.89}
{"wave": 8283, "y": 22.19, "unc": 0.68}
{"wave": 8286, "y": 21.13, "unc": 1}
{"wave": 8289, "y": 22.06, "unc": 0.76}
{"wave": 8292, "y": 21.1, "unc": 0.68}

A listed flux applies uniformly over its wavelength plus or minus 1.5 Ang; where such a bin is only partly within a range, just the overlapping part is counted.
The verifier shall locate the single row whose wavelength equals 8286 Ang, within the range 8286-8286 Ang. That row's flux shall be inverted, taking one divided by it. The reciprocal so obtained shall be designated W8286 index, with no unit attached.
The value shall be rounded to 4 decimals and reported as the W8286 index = 0.0473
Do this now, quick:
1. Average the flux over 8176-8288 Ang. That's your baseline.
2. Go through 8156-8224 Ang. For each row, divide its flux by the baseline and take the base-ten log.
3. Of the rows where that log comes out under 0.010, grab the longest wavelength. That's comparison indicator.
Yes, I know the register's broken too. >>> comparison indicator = 8220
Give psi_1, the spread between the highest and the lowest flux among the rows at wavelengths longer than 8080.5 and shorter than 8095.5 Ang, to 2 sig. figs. 2.2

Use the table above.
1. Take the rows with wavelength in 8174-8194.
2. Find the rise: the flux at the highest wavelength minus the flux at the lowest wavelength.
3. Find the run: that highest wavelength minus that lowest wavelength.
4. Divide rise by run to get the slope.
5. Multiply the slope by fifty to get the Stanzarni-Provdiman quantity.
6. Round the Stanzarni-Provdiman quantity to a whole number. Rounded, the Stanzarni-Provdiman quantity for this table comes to -7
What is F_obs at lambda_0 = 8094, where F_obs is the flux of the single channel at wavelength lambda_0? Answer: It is 23.06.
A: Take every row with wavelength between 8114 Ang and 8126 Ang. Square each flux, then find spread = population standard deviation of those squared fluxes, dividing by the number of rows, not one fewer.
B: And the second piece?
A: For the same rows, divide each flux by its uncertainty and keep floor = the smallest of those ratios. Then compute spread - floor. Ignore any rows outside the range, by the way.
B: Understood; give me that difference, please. 4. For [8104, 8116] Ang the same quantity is -3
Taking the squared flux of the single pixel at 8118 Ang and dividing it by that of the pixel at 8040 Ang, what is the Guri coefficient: 1.09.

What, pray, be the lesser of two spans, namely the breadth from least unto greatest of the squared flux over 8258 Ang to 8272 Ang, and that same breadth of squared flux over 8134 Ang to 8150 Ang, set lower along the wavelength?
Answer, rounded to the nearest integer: 57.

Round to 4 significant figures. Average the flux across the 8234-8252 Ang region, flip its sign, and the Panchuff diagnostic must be -22.27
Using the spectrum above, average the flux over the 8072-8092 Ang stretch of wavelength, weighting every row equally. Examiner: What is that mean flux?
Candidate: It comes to 22.5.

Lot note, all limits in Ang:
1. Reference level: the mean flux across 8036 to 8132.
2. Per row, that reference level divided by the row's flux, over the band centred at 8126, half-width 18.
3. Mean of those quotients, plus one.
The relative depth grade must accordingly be 2.00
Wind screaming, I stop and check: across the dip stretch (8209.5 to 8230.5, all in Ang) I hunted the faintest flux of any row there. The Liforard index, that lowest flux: 20.5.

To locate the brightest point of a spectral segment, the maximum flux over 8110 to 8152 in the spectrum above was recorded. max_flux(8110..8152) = 23.78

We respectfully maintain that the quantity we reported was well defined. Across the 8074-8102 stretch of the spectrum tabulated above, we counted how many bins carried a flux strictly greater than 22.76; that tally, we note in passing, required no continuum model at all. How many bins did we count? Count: 4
